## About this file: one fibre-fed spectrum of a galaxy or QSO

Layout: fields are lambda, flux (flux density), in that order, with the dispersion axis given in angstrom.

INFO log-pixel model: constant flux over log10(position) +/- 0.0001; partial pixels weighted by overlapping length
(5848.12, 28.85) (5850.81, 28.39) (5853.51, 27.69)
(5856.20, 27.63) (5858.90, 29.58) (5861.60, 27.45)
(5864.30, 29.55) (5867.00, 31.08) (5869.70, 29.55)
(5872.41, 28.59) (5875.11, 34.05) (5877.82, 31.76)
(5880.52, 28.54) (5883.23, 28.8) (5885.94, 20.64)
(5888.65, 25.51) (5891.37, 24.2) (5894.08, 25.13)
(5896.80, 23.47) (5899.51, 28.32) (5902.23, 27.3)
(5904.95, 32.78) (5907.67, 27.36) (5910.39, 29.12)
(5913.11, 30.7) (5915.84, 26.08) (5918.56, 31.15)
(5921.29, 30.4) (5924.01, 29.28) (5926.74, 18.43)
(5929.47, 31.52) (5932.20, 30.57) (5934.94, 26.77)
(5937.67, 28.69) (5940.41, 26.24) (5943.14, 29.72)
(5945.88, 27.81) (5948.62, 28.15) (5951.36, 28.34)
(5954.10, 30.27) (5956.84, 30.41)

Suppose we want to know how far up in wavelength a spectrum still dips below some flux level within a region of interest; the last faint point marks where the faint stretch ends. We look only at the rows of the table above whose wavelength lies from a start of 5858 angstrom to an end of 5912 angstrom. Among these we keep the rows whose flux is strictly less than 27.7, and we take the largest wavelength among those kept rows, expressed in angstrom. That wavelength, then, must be 5907.67 angstrom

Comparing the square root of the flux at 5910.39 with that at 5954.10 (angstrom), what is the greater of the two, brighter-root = 5.50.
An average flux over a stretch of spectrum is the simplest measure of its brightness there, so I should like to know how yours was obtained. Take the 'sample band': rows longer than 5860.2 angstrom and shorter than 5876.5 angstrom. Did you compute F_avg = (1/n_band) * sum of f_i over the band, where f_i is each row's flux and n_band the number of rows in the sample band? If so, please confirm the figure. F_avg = 30.04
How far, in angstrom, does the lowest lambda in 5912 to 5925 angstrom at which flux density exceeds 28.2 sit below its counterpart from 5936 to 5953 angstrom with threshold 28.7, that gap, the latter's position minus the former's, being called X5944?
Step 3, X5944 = 30.0 angstrom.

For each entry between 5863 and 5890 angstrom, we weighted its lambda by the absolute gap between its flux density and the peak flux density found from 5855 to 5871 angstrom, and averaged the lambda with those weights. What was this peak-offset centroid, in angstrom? 5881.5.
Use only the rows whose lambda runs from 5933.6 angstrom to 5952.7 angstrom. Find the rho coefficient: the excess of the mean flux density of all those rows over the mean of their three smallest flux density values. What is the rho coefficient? 1.02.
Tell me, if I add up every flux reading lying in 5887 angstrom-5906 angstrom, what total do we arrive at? 187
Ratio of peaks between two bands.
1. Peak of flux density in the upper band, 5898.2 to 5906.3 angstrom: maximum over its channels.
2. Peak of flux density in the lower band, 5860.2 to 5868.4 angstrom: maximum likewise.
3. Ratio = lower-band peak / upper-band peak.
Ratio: 0.95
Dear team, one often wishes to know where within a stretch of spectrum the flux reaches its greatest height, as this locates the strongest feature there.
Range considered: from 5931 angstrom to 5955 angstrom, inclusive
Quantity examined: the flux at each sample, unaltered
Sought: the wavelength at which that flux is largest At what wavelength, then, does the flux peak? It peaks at 5932.20 angstrom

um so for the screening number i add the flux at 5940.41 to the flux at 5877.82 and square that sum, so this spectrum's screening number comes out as 3364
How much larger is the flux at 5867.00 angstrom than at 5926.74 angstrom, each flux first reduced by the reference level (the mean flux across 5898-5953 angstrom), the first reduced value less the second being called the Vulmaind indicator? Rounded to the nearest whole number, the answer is 13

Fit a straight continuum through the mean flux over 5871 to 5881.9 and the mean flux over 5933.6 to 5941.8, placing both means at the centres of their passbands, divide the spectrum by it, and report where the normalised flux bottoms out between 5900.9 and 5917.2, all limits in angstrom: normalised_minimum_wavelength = 5915.84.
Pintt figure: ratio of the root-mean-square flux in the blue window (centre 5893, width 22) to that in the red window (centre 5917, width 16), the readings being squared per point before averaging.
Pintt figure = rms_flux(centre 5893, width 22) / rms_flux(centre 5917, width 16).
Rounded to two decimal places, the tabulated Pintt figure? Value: 0.87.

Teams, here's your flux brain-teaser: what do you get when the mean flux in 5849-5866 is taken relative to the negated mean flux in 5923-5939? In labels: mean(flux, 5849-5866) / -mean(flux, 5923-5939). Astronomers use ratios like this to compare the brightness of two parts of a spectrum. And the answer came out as -1.03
